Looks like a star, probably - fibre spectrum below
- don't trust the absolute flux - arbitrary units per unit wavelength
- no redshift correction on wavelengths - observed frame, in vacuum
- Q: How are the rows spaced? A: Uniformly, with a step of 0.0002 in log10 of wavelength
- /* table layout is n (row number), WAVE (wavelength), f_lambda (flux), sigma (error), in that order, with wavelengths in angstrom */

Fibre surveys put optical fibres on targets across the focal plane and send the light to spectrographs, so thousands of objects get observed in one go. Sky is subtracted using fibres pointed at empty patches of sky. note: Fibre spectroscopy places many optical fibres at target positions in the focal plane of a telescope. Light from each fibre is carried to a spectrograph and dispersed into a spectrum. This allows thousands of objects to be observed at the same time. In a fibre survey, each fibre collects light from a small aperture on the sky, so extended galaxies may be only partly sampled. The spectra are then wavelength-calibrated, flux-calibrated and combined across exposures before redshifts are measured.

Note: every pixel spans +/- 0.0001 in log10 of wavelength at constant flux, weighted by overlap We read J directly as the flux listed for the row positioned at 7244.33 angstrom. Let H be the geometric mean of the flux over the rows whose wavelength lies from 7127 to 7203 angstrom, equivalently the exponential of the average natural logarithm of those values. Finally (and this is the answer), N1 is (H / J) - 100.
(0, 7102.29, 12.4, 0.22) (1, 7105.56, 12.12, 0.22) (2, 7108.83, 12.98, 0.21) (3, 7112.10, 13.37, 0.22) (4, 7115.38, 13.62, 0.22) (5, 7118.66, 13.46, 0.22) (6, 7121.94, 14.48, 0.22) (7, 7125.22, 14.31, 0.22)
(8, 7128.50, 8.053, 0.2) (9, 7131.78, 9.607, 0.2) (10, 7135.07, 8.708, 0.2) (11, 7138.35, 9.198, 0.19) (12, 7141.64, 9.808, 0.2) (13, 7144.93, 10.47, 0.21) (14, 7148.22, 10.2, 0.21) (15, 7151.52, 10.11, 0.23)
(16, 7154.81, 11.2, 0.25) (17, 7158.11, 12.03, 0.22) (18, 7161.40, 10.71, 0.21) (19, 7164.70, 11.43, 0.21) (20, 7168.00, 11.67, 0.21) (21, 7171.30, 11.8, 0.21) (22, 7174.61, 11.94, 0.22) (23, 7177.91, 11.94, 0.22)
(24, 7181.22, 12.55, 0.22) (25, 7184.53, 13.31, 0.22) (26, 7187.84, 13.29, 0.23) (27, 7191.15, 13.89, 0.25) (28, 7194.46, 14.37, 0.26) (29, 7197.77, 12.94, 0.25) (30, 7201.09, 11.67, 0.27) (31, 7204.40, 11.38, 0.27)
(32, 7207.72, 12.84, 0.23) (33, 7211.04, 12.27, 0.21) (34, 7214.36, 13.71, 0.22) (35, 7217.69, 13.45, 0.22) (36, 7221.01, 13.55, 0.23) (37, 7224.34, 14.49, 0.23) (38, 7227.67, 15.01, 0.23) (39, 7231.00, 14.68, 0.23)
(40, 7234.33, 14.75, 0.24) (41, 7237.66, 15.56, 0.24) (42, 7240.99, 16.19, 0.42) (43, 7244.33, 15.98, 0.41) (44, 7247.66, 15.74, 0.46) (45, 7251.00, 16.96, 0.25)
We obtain -99.3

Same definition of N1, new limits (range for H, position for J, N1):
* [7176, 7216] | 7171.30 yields -98.9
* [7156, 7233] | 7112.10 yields -99.0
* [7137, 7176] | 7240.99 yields -99.3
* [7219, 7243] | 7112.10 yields -98.9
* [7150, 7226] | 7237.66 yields -99.2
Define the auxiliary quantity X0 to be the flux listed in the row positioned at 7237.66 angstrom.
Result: 15.56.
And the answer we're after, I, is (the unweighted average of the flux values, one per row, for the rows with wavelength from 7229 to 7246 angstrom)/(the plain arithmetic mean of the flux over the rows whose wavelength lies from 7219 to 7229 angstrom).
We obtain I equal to 1.08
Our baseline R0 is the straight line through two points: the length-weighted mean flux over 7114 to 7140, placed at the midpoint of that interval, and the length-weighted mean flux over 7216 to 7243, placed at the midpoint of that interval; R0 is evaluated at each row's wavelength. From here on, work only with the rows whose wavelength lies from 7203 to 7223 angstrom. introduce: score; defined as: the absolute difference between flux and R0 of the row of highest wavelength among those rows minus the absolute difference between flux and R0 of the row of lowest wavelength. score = -1.6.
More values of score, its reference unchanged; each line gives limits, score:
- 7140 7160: -1.7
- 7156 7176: 0.6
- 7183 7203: 2.1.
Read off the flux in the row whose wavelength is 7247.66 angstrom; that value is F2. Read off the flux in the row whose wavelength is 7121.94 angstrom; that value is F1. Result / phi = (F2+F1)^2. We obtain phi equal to 913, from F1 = 14.48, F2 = 15.74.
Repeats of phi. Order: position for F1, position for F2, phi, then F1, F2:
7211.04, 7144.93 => 517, 12.27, 10.47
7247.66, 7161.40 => 700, 15.74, 10.71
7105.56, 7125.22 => 699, 12.12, 14.31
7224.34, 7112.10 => 776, 14.49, 13.37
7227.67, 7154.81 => 687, 15.01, 11.2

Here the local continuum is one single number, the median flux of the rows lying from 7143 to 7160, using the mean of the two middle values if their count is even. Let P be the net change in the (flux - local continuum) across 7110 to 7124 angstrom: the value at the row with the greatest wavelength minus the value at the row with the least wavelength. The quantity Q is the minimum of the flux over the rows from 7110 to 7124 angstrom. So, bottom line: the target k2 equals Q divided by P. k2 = 12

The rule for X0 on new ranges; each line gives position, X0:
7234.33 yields 14.75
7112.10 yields 13.37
